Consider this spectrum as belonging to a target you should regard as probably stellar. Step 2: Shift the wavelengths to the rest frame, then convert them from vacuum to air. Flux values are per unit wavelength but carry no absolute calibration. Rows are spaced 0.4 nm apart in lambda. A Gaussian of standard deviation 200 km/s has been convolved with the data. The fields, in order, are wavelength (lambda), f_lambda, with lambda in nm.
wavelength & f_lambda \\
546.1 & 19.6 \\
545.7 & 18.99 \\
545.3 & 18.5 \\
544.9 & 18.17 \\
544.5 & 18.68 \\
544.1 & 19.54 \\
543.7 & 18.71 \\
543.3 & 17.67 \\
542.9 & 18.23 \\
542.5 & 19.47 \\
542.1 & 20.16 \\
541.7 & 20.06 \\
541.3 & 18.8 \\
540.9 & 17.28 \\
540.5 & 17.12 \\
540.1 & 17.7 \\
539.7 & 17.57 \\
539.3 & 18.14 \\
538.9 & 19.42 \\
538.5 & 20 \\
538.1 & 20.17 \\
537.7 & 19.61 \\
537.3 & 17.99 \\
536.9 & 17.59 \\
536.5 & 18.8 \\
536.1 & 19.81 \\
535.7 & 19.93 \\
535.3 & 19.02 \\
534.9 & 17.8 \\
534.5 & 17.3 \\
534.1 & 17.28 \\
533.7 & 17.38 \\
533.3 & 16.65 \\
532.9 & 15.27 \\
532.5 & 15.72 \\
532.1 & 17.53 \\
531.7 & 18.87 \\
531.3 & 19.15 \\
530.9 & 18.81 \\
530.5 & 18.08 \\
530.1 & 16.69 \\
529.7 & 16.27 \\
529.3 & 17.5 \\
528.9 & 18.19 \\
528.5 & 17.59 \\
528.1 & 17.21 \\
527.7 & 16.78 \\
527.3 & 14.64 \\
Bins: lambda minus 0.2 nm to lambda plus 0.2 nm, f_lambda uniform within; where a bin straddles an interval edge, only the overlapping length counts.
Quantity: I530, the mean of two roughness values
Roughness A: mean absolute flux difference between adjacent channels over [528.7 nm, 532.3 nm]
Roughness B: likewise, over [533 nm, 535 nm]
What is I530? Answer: 0.57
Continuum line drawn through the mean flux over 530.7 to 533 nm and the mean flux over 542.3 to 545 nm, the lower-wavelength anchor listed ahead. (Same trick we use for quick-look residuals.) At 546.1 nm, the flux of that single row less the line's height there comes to 0.74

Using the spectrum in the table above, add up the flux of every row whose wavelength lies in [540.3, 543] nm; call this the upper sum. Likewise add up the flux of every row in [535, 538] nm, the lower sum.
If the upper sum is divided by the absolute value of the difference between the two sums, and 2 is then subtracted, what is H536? 78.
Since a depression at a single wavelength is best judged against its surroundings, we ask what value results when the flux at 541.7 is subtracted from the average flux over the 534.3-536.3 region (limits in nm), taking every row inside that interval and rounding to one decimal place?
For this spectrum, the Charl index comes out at -1.3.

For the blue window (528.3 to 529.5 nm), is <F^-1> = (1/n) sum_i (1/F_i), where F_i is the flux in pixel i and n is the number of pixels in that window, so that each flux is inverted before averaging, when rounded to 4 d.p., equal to 0.0563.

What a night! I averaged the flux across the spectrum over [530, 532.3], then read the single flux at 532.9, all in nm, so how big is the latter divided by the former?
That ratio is 0.84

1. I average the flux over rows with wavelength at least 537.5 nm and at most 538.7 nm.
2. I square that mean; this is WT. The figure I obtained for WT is 397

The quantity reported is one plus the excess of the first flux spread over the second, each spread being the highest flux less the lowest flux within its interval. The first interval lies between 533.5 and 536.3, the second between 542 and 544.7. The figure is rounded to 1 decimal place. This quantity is 1.2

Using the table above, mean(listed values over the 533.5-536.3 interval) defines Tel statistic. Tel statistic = 18.4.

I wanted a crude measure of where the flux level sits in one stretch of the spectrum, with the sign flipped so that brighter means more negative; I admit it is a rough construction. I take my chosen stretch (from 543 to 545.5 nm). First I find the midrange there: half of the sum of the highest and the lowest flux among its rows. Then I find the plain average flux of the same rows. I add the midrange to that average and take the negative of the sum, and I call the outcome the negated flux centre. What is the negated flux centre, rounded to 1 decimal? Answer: -37.1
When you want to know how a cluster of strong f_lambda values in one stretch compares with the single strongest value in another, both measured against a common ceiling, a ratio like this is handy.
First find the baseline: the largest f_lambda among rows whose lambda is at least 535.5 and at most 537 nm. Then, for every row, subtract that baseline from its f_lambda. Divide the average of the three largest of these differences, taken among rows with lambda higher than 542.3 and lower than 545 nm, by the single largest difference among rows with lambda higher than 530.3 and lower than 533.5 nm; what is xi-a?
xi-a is 0.9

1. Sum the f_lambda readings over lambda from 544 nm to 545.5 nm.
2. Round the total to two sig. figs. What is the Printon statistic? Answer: 75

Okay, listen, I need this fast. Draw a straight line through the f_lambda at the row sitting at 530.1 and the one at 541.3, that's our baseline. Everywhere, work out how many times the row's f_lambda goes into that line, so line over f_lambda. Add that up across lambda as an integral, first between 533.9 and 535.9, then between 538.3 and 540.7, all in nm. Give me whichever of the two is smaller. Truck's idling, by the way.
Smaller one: 1.9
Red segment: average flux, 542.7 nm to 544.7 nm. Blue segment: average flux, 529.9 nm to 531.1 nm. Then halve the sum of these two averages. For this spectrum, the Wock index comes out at 18.2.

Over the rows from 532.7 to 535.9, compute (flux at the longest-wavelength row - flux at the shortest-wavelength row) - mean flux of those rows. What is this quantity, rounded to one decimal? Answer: -12.9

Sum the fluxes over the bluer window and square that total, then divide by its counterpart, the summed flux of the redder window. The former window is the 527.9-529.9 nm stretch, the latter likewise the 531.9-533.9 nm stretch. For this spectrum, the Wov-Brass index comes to 91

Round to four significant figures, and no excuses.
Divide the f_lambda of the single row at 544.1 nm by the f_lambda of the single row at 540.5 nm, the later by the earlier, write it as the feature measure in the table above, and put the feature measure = 1.141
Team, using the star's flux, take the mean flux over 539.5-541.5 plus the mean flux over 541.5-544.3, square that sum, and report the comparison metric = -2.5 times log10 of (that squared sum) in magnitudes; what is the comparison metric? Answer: -7.83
